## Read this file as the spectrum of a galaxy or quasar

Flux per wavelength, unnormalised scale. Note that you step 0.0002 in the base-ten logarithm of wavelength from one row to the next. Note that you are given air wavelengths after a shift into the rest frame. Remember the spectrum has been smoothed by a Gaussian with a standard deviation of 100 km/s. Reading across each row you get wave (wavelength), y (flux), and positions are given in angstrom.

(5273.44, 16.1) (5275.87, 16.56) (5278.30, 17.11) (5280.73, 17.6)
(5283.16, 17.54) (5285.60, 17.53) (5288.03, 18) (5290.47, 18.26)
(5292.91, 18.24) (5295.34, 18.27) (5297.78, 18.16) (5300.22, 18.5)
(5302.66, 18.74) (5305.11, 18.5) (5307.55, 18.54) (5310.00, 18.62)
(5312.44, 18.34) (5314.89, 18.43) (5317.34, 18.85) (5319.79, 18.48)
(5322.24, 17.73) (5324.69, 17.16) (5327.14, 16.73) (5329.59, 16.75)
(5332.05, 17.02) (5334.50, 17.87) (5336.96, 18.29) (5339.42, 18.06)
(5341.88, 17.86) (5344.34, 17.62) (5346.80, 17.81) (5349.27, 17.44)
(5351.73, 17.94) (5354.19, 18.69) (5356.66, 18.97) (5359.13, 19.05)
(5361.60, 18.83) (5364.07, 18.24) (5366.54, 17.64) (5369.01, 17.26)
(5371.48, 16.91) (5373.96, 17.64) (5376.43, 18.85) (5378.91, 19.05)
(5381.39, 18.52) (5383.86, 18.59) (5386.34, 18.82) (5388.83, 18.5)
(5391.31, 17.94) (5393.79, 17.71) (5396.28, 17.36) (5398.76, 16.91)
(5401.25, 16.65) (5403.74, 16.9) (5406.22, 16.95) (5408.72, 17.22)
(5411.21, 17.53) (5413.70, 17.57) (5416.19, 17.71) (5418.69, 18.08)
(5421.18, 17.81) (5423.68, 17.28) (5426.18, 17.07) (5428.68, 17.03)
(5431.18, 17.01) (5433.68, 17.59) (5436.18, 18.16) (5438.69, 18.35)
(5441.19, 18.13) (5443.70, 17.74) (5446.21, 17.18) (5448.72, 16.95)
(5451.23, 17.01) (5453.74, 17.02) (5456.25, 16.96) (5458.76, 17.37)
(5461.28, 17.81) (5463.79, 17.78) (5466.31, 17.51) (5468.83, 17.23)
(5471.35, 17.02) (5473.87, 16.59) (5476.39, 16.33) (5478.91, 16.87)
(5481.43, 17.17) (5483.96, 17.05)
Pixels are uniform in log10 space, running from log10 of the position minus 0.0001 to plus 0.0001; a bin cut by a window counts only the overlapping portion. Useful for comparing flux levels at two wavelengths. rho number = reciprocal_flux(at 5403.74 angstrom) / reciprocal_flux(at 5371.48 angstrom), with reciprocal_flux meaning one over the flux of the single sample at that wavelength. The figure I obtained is 1.00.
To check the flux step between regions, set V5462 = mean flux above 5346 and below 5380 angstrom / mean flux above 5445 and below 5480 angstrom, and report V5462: 1.061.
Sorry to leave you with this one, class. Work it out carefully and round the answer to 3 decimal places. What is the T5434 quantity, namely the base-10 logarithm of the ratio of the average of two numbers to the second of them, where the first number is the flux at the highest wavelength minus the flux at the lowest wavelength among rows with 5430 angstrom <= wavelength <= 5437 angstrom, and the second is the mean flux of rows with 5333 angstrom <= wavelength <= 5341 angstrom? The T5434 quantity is -0.274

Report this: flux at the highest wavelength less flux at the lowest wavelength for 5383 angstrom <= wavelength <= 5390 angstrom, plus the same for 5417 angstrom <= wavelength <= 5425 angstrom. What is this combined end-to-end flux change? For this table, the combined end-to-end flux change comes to -0.9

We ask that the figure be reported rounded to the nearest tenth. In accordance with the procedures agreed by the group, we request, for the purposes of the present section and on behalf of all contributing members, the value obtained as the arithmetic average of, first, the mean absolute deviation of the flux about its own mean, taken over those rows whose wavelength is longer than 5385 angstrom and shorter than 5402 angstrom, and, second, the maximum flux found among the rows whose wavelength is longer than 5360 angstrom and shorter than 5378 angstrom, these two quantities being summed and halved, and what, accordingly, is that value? 9.7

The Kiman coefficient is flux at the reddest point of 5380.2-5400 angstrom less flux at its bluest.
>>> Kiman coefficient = -1.6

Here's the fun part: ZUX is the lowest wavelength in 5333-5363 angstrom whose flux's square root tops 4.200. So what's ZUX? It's 5334.50 angstrom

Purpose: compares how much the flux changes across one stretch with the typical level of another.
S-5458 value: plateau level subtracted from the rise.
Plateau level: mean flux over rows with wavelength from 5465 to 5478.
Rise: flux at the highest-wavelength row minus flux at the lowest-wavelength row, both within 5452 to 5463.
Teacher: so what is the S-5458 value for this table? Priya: -16.1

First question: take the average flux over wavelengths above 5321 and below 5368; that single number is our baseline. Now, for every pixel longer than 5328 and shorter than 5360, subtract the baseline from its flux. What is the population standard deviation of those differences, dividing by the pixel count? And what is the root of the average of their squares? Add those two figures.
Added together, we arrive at 1.32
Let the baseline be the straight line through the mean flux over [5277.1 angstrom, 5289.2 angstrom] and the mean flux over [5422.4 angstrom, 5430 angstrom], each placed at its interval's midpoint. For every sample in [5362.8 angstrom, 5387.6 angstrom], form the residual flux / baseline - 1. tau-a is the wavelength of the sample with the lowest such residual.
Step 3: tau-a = 5371.48 angstrom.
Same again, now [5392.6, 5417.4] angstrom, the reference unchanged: 5401.25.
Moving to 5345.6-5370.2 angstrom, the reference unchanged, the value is 5369.01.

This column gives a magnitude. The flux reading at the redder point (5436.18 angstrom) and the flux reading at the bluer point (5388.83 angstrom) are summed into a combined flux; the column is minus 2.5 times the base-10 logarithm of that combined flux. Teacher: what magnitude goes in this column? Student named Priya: -3.91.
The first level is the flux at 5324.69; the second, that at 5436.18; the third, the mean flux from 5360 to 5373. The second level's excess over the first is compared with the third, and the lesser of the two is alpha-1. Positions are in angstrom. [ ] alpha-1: 1.0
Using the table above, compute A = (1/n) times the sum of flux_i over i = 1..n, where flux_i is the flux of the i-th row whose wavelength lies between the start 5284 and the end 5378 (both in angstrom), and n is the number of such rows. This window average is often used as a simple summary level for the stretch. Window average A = 18.0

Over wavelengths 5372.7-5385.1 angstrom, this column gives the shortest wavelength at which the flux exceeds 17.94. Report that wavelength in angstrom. 5376.43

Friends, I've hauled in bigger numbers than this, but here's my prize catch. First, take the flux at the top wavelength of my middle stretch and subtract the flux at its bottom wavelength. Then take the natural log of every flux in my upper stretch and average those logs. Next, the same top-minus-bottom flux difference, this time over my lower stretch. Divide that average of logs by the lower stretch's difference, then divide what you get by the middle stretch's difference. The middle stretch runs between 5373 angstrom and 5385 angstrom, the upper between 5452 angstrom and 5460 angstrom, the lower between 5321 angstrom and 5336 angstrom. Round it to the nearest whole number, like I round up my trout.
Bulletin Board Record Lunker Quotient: 21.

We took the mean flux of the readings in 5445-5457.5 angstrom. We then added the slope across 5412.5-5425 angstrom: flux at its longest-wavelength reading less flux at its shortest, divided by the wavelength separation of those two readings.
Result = 17.0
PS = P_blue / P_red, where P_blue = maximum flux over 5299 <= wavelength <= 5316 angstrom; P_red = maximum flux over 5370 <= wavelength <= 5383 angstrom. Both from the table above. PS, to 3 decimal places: 0.984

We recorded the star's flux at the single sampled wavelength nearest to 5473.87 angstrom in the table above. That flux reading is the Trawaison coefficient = 16.59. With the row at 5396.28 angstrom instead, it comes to 17.36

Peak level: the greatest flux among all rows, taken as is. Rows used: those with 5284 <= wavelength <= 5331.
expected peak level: 18.85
